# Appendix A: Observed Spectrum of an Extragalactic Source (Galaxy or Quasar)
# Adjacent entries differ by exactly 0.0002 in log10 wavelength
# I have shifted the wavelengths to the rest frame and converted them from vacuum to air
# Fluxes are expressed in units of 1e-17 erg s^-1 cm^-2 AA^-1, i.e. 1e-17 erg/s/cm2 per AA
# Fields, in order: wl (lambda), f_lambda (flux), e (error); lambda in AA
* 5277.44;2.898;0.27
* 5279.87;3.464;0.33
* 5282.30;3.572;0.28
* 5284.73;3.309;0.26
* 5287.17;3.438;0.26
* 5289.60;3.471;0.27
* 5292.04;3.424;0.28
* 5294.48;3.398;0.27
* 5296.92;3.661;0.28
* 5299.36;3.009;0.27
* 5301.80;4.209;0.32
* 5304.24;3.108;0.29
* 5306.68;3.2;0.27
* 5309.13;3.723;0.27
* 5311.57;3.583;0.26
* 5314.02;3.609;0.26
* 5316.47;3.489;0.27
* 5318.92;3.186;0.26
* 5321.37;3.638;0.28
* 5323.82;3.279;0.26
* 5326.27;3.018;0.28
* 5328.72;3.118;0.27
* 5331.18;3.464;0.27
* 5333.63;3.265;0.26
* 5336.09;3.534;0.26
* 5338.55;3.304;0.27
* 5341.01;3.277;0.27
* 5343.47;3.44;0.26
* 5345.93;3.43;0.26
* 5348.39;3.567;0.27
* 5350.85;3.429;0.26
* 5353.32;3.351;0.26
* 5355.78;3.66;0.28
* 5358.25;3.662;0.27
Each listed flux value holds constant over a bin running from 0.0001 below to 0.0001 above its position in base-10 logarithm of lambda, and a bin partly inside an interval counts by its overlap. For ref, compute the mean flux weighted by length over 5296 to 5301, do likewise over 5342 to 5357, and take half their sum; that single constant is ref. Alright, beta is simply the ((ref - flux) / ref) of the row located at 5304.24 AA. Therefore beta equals 0.09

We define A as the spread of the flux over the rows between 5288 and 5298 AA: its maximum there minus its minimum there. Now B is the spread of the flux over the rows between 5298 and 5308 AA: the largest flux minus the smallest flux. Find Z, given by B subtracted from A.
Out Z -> -0.94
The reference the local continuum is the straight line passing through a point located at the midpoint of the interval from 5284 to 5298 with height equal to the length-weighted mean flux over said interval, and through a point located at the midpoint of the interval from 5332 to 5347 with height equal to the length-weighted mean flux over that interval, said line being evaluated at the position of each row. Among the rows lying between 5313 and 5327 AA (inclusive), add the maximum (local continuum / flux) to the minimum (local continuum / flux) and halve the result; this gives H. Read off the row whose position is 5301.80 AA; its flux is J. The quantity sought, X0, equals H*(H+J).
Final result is 5.40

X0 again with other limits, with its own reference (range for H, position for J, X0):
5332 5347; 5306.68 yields 4.18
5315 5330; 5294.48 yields 4.57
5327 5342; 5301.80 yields 5.35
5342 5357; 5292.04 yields 4.20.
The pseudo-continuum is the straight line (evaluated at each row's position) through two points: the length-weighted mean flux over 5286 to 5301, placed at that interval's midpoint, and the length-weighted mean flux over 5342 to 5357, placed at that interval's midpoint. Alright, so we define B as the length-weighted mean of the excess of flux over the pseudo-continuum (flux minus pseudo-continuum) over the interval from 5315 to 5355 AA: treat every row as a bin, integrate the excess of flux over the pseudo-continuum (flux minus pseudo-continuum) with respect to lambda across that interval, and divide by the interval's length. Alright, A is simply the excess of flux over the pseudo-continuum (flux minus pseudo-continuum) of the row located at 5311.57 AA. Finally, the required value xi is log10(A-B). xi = -0.62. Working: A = 0.14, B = -0.10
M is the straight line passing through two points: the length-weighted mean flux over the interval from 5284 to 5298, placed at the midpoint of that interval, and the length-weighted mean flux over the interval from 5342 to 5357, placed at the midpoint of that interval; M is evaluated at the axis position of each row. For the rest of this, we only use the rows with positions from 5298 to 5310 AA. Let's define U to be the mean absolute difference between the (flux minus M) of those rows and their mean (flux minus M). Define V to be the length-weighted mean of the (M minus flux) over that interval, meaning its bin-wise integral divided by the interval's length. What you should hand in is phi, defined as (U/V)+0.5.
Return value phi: 32.5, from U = 0.413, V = 0.01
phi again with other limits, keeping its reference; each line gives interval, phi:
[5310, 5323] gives -3.0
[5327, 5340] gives 1.4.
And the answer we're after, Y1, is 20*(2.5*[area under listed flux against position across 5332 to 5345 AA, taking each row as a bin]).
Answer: 2190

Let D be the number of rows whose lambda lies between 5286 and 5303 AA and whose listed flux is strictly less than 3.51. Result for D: 5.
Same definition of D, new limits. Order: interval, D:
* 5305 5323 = 3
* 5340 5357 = 5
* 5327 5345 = 6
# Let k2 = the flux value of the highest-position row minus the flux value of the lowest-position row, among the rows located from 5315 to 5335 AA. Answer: -0.2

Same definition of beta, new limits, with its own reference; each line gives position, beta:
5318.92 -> 0.07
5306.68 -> 0.07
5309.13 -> -0.08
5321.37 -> -0.06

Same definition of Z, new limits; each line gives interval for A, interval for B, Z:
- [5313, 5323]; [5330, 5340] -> 0.18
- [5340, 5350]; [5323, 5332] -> -0.16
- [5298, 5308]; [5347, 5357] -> 0.89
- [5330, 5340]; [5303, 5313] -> -0.35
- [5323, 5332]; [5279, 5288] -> 0.18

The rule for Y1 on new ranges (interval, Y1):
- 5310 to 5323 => 2275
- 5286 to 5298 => 2086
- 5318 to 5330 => 1950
